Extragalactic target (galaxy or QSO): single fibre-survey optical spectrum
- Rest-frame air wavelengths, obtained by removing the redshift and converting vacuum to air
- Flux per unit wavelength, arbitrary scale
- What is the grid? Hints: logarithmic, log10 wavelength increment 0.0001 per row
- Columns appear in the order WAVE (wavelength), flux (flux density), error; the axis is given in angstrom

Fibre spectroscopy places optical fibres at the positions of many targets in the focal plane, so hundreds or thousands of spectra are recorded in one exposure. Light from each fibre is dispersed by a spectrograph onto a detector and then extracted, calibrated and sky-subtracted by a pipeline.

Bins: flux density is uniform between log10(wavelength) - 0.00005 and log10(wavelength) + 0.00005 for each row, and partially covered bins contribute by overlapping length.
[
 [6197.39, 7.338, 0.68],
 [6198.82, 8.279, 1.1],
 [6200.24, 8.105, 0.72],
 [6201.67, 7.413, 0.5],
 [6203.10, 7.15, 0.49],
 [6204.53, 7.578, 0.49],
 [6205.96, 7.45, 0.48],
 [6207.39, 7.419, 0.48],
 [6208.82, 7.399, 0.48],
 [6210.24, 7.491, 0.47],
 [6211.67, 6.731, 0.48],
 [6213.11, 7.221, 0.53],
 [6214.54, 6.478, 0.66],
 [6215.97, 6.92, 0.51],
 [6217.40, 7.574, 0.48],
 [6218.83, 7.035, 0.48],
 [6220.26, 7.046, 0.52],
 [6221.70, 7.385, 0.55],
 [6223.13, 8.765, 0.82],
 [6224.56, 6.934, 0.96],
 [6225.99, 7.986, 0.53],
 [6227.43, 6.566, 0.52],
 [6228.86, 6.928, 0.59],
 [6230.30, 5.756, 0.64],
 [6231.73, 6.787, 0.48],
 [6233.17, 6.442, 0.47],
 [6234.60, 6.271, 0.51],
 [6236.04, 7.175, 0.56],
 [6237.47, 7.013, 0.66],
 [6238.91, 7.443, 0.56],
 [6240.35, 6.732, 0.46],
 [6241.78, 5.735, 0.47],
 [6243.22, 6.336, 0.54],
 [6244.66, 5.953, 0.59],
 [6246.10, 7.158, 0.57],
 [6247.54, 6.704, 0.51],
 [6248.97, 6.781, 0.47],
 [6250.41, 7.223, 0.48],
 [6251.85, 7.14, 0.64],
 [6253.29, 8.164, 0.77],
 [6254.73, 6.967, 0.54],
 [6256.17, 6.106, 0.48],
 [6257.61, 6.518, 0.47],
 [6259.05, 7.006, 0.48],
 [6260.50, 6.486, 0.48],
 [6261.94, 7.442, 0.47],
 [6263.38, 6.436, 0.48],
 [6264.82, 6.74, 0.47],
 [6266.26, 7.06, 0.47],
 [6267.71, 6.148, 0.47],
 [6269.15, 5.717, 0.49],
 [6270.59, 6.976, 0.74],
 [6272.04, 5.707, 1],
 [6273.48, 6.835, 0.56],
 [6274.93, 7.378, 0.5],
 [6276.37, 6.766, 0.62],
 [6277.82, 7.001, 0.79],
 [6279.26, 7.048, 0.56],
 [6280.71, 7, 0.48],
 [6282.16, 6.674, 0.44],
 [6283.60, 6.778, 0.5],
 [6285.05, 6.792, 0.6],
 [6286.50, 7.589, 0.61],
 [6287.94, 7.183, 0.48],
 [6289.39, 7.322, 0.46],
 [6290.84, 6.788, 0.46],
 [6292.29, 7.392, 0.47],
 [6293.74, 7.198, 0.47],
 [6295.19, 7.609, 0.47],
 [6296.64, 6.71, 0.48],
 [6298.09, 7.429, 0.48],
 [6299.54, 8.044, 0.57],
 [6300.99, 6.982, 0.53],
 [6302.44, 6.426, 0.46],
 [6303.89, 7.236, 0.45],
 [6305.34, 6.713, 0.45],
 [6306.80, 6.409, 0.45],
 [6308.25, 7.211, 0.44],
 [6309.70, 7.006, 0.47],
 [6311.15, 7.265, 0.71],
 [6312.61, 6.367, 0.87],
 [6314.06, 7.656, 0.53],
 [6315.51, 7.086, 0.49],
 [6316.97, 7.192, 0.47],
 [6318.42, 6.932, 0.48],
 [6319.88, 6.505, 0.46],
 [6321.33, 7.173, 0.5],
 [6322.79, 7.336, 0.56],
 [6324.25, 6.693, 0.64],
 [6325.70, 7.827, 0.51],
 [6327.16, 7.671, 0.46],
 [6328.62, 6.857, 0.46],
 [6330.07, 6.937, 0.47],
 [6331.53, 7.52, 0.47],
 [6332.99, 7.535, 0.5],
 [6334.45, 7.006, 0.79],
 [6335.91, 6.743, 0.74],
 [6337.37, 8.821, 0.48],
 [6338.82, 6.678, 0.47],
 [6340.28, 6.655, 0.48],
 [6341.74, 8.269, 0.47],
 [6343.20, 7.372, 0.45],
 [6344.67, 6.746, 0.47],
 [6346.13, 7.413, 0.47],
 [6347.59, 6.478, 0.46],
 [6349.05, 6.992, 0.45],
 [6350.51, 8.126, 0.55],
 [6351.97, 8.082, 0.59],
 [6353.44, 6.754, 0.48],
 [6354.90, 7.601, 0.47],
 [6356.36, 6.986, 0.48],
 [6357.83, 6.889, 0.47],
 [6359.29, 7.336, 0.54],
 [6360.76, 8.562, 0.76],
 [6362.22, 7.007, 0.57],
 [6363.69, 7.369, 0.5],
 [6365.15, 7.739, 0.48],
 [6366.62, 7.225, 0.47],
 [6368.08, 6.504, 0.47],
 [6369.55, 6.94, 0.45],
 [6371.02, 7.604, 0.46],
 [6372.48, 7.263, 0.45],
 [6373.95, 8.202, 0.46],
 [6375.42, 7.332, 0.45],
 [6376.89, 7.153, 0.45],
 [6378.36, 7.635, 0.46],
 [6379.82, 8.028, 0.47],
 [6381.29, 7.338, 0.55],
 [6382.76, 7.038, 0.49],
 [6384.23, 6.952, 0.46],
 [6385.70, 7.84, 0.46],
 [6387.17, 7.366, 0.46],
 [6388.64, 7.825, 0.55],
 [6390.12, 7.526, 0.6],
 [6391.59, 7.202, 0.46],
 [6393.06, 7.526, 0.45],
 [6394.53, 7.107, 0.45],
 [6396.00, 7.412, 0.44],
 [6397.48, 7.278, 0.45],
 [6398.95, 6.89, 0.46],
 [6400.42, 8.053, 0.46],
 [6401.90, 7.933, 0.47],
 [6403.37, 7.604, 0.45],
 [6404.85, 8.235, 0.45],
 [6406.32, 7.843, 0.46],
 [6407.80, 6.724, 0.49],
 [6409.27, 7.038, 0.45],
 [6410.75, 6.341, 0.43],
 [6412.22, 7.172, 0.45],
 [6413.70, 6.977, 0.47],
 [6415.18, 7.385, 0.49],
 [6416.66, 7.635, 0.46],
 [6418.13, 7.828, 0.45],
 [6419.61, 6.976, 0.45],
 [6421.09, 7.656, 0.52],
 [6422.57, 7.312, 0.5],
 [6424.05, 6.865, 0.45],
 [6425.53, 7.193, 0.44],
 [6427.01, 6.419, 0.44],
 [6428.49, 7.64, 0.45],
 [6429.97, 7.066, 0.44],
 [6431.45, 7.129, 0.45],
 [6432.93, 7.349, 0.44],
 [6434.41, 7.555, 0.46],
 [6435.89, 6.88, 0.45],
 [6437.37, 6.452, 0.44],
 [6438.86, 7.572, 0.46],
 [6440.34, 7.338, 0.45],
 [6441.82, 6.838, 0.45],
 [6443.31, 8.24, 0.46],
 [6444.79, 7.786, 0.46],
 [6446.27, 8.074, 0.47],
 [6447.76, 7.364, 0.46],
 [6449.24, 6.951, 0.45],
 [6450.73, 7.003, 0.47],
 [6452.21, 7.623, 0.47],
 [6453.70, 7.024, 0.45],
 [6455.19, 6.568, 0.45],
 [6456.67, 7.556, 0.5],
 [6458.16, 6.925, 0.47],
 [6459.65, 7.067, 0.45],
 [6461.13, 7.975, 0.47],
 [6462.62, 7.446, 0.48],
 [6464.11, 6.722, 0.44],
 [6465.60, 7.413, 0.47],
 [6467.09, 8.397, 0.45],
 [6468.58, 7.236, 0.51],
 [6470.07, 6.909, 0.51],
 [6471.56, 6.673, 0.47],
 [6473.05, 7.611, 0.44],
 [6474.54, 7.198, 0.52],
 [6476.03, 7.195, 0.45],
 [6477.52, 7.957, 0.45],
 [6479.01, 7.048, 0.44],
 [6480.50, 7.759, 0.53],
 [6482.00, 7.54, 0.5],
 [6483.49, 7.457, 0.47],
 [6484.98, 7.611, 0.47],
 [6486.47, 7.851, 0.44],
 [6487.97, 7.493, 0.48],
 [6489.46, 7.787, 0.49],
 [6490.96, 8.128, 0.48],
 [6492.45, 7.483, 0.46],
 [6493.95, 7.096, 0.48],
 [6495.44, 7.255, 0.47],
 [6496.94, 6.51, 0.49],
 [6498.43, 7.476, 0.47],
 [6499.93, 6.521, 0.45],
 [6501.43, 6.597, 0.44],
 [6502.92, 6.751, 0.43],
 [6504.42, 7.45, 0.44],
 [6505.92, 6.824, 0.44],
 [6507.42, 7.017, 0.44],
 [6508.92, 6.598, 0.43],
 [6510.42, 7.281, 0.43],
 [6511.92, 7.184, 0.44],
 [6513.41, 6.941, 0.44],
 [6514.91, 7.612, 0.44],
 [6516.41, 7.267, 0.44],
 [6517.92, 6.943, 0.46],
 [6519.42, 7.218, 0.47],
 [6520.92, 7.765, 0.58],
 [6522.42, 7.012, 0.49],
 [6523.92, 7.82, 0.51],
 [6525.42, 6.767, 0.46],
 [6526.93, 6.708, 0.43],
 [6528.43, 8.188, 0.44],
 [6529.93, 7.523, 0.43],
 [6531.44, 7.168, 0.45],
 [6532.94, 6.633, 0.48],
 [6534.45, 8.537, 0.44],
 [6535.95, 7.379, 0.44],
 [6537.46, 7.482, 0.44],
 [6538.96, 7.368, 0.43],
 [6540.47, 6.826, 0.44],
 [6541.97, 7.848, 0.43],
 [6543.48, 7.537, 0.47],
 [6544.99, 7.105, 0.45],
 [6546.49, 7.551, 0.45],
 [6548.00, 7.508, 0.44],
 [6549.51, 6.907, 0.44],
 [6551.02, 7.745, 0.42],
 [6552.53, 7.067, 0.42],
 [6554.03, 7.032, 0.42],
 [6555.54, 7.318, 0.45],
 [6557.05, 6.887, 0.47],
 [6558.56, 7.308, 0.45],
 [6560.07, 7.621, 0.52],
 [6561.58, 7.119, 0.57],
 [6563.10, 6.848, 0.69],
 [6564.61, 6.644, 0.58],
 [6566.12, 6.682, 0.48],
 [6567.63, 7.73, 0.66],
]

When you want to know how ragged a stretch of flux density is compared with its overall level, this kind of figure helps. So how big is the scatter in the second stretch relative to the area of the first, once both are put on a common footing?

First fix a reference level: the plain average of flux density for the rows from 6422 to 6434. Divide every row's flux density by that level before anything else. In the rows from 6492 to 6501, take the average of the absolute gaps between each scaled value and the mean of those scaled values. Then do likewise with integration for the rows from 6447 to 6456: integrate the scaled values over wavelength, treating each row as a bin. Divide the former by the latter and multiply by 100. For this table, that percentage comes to 0.57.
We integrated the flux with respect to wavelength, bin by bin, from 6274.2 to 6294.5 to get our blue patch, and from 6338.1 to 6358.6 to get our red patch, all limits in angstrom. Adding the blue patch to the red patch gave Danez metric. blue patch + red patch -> 291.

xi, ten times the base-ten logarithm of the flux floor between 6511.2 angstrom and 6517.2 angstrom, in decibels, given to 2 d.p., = 8.41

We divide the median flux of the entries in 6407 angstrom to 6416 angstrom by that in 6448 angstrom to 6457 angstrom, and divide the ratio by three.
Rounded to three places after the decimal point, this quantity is 0.333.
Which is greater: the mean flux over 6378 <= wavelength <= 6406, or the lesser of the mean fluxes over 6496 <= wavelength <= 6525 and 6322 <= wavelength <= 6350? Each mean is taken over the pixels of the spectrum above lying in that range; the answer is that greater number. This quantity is 7.52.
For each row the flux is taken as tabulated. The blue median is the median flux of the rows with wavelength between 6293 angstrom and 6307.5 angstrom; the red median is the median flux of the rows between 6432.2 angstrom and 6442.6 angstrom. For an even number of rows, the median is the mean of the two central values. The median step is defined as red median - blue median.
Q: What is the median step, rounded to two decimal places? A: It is 0.25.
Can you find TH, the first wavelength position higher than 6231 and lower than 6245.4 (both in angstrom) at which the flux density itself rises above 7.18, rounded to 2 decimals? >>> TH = 6238.91 angstrom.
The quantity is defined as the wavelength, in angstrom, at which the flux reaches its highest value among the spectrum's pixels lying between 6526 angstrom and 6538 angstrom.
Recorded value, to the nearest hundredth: 6534.45 angstrom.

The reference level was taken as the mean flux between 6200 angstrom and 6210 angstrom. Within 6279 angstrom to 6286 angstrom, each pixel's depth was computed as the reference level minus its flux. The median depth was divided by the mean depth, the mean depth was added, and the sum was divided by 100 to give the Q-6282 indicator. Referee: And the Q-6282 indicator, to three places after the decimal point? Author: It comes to 0.017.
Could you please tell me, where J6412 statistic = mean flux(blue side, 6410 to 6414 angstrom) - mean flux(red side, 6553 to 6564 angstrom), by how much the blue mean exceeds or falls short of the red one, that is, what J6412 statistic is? -0.3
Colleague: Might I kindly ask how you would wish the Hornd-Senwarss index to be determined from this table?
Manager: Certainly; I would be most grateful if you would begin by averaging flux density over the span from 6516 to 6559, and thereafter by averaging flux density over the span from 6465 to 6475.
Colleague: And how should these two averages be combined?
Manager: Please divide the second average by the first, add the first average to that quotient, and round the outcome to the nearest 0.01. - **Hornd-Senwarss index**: 8.33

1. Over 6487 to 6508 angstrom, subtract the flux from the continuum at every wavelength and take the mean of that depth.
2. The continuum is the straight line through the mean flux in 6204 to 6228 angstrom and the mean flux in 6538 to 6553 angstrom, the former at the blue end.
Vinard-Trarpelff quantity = 0.17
